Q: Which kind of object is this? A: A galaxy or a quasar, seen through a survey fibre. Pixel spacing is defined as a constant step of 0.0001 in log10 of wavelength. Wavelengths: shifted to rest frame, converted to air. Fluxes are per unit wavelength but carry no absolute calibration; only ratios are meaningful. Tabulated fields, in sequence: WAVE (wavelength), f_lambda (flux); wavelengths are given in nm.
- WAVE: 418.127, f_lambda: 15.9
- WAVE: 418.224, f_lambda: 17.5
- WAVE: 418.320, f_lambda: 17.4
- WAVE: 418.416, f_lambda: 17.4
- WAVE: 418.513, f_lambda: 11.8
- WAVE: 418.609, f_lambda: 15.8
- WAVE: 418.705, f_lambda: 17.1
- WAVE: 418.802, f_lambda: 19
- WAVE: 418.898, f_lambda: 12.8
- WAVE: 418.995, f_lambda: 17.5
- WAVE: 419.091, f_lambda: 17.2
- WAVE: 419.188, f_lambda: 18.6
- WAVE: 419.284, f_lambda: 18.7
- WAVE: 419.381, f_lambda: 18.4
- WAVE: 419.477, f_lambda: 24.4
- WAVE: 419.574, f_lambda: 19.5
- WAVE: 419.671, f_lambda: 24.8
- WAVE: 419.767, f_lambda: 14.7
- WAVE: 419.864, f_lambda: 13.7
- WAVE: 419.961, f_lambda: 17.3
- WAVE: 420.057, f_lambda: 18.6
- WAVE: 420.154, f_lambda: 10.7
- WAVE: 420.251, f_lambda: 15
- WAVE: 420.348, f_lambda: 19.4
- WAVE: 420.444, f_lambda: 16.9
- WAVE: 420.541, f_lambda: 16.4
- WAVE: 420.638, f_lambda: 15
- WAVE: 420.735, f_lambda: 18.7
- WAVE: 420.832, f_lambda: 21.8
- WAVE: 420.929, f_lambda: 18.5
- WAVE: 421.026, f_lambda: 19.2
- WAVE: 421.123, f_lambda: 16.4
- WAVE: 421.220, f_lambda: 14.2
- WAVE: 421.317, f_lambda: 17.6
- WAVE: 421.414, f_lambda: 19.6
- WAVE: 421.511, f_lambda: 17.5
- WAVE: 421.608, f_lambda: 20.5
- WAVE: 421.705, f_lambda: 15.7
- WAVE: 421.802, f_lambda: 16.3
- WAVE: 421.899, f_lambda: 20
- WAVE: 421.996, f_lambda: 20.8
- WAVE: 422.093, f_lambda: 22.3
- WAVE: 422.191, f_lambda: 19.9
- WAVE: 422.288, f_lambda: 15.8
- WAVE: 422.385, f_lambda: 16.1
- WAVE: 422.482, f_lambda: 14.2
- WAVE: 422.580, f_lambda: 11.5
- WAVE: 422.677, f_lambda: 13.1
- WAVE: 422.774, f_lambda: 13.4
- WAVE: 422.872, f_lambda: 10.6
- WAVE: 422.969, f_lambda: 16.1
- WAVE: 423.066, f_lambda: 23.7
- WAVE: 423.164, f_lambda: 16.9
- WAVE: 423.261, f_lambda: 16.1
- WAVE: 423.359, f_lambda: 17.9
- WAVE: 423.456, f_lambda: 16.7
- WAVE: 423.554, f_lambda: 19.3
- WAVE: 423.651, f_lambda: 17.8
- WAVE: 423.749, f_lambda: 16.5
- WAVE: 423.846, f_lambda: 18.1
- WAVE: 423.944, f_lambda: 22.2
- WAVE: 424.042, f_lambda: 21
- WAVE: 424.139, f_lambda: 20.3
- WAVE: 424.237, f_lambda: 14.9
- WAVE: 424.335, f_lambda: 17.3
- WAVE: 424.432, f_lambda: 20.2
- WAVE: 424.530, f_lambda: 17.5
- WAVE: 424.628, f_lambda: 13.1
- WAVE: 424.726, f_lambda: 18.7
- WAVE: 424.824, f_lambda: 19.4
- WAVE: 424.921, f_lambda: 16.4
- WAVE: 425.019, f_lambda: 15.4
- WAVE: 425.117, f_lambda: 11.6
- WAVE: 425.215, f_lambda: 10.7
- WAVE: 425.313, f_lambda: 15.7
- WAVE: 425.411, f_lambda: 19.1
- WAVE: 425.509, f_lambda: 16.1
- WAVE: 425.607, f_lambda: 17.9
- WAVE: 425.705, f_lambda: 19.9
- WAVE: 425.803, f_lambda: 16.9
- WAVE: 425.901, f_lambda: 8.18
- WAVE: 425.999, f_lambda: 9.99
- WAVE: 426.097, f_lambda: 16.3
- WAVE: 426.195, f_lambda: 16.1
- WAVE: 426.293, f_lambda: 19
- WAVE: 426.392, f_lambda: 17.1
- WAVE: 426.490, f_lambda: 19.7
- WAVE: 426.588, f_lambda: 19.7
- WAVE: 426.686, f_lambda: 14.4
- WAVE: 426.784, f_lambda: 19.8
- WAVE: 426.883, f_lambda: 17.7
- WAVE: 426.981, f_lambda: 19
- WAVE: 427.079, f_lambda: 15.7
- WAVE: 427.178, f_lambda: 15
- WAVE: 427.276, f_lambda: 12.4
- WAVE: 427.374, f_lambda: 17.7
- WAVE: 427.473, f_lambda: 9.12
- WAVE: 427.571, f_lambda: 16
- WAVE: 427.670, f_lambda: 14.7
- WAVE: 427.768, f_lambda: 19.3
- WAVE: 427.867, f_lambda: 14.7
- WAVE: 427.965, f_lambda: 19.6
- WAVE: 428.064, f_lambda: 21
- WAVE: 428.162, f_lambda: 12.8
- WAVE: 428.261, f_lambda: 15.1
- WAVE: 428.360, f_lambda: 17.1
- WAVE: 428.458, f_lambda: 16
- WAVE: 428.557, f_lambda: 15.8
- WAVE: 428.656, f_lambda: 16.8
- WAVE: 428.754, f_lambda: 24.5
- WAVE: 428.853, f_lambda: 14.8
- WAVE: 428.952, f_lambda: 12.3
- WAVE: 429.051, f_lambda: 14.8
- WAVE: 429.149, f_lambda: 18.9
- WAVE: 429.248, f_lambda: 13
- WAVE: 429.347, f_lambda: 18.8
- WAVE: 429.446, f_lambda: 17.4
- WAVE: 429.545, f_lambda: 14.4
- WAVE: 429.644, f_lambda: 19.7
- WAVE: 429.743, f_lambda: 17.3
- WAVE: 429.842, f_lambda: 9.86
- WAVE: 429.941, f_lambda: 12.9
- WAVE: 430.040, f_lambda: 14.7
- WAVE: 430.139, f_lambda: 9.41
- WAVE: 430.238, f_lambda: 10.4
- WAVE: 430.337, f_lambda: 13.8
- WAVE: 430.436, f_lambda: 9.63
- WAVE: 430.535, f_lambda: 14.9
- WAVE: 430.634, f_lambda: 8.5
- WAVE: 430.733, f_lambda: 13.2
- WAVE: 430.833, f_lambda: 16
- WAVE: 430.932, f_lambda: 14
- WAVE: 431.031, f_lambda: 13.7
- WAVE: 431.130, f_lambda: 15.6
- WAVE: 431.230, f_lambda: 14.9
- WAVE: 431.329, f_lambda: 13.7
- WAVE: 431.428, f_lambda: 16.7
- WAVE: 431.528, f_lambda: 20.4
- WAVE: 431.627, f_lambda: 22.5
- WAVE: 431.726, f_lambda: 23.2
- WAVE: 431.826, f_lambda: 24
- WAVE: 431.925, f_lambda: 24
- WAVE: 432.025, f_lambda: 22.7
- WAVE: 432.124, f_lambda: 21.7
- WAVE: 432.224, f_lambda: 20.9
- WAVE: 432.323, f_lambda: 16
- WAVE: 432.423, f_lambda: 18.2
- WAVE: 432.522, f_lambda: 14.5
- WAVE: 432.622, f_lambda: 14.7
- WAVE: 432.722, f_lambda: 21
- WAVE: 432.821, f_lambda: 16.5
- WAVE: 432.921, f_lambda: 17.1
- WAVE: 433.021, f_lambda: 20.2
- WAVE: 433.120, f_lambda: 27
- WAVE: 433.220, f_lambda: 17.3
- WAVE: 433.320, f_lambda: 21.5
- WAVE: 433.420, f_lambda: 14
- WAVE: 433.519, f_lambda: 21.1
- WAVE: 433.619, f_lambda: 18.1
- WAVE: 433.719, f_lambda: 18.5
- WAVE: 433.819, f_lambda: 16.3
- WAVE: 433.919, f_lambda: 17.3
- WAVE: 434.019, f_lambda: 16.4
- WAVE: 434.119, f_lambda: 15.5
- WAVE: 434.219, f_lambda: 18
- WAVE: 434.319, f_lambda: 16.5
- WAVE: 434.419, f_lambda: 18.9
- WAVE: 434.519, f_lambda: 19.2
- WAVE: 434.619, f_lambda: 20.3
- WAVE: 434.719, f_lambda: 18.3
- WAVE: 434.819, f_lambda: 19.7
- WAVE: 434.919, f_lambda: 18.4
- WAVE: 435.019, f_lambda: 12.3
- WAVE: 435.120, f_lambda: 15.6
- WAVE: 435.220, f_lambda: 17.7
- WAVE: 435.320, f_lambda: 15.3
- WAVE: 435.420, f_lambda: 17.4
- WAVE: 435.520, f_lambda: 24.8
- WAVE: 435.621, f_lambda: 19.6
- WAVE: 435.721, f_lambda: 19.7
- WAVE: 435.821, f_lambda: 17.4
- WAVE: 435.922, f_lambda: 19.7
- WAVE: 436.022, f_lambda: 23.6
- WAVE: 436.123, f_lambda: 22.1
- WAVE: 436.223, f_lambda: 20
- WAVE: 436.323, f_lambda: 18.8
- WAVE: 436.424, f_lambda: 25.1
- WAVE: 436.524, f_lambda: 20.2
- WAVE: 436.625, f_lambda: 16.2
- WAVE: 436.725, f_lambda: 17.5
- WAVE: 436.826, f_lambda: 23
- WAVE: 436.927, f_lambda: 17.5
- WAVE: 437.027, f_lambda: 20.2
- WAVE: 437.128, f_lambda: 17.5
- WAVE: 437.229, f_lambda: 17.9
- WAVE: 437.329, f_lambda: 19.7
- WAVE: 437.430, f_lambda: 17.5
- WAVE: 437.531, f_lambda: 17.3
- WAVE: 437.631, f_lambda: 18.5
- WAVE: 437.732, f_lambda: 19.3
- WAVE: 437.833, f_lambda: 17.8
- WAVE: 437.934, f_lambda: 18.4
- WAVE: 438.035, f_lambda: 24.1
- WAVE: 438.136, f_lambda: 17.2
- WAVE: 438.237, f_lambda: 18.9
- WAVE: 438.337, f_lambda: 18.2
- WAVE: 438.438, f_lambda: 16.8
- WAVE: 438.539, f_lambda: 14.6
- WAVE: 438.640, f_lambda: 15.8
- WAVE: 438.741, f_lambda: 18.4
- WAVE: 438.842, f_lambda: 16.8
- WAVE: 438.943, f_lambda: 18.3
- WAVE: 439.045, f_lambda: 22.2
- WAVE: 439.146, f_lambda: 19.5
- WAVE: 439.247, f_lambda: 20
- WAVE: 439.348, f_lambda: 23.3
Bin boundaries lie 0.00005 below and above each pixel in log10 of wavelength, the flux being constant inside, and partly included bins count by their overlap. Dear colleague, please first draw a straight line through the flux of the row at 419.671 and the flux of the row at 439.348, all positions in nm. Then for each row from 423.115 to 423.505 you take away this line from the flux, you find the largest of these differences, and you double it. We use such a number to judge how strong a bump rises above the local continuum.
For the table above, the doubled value -13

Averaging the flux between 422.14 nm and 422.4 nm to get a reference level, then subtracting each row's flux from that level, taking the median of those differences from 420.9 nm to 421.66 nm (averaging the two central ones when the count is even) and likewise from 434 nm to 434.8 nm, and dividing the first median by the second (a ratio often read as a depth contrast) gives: 0.9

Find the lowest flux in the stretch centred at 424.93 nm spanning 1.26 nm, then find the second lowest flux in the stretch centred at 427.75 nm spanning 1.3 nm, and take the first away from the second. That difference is 1.7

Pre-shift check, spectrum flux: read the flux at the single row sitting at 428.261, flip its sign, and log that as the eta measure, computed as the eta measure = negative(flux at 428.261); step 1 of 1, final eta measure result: -15.1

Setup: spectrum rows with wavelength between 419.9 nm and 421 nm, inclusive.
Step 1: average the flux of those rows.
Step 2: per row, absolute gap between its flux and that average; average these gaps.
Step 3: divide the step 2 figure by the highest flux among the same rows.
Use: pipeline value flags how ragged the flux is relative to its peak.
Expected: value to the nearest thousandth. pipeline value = 0.097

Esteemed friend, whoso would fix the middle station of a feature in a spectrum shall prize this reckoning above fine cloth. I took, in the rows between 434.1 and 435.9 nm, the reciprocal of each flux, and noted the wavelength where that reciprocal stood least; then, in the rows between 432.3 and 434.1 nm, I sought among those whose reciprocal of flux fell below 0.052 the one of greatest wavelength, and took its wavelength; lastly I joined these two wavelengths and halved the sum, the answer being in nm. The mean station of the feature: 434.52 nm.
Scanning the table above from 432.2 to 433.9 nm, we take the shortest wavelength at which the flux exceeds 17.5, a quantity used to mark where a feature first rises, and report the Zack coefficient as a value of 432.224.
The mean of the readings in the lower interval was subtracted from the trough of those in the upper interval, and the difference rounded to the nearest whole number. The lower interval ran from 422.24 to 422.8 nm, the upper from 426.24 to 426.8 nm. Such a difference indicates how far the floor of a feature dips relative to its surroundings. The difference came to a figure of 0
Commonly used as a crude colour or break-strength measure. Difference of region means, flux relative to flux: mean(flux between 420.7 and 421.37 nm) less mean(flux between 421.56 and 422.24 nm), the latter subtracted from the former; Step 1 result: -1.3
